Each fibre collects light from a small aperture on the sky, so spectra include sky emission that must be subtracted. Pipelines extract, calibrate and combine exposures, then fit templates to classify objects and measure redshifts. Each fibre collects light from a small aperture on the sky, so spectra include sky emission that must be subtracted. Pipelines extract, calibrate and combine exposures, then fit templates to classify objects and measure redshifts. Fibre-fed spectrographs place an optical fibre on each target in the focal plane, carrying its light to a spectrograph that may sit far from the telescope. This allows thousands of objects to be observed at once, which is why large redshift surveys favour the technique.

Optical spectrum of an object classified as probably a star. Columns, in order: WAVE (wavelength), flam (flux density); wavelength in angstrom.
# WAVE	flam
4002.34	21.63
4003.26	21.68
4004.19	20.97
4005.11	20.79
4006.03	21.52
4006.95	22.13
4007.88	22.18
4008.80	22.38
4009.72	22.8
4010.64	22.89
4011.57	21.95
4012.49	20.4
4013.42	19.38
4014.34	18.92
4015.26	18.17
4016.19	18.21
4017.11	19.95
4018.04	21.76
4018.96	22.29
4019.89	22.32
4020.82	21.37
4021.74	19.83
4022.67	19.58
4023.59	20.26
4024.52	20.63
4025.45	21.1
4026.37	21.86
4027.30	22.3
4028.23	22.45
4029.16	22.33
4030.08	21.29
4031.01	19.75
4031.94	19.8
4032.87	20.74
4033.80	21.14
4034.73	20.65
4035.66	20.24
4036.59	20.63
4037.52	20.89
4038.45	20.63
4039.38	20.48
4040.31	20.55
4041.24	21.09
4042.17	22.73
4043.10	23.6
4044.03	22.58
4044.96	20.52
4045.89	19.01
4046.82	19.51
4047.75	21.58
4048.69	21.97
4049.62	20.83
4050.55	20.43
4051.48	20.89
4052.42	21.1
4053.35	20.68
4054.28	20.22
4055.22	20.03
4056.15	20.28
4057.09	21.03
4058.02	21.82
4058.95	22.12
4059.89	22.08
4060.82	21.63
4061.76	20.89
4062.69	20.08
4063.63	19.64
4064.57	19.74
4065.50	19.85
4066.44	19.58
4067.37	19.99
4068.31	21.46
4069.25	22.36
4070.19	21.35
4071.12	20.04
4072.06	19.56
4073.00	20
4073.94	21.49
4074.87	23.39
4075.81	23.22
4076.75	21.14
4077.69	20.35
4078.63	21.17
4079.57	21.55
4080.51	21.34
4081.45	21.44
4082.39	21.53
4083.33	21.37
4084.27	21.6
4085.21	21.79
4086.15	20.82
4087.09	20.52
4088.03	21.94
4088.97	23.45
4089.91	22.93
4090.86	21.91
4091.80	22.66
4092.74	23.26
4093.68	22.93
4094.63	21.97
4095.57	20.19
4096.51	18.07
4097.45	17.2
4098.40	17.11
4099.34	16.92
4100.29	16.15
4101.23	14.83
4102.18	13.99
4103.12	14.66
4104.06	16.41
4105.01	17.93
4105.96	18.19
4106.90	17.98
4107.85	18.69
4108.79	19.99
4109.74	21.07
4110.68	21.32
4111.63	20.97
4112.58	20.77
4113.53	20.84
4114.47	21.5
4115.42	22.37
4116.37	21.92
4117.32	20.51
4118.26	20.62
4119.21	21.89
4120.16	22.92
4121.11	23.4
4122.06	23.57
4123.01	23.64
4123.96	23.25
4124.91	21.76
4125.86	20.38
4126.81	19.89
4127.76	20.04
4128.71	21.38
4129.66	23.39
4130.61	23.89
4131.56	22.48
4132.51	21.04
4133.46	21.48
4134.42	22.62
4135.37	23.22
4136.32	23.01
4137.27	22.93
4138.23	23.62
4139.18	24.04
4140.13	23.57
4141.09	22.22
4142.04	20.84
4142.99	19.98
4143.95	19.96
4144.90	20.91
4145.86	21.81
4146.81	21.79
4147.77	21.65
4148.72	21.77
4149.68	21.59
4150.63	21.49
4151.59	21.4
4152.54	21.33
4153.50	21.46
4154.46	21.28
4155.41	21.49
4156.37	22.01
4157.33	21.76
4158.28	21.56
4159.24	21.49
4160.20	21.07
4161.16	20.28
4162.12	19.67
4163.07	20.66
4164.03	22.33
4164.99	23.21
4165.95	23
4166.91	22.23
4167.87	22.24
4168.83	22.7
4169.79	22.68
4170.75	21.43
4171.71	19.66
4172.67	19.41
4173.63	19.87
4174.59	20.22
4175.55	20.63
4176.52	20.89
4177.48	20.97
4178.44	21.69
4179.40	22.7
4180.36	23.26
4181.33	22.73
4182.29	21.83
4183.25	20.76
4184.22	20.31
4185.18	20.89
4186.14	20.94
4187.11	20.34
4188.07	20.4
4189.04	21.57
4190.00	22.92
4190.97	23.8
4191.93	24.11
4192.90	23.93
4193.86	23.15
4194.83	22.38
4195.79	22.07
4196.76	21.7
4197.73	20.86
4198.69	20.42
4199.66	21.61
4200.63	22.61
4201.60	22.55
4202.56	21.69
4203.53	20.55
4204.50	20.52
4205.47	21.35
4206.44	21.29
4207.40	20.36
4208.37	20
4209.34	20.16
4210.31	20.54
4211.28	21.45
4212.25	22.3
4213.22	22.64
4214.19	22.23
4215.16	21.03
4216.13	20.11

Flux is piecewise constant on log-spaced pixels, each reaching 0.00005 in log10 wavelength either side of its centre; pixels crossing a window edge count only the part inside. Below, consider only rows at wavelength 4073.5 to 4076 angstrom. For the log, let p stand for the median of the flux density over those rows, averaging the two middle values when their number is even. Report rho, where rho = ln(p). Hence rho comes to 3.15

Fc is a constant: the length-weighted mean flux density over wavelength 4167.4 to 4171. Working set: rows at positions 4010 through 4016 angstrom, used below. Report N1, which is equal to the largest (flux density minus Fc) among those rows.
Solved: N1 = 0.6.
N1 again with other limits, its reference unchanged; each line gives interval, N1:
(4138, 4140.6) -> 1.7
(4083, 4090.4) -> 1.1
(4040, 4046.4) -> 1.3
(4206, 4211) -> -1.0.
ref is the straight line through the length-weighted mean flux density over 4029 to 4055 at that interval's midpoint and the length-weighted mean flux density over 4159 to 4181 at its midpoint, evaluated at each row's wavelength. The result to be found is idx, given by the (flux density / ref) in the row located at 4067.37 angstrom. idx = 0.952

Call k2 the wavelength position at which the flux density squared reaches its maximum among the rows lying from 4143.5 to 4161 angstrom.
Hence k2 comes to 4156.37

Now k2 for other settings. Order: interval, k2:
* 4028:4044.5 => 4043.10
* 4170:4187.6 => 4180.36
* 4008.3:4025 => 4010.64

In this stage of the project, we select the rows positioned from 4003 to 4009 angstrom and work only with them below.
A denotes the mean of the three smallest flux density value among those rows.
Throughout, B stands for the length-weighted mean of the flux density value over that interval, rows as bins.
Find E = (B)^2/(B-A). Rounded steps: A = 21.1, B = 21.6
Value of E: 899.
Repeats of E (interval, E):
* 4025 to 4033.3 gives 377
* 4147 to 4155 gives 2620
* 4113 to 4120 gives 579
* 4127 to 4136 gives 376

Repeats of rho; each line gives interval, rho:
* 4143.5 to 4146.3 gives 3.04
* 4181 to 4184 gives 3.08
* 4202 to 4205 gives 3.02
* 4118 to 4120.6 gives 3.09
